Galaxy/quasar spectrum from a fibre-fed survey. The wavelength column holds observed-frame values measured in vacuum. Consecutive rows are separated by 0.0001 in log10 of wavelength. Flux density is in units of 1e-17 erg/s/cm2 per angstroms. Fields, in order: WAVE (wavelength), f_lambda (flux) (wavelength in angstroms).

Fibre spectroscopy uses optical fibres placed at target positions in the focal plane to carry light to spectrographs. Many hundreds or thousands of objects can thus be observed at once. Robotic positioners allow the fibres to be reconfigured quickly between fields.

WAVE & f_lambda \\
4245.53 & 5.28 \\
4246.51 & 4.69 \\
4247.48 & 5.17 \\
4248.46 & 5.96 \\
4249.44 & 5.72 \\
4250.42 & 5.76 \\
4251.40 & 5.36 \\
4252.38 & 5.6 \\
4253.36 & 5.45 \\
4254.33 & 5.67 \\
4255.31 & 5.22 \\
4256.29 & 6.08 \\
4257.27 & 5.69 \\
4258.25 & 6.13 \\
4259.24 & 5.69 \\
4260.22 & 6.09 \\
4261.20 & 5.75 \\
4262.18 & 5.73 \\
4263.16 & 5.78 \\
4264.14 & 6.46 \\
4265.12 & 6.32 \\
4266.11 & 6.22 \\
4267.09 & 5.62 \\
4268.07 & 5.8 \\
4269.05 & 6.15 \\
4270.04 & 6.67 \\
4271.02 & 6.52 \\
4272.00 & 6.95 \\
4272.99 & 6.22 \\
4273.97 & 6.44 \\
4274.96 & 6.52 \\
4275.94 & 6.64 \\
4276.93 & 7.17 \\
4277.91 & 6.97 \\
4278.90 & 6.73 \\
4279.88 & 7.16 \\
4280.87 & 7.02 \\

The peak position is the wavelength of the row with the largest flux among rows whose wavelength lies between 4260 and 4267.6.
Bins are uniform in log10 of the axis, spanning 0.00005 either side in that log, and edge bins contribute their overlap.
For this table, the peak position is 4264.14 angstroms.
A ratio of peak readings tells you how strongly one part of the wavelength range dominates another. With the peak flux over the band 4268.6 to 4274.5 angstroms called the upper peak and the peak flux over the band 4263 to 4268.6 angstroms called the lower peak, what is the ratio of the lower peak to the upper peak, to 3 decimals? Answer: 0.929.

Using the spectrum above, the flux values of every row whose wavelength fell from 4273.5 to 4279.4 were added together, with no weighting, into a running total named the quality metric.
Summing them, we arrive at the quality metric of 40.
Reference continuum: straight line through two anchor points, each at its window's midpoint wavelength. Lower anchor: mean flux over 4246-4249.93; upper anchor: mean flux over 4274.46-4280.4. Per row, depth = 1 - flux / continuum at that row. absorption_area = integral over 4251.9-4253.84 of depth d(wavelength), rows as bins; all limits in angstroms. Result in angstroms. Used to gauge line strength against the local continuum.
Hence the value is 0.037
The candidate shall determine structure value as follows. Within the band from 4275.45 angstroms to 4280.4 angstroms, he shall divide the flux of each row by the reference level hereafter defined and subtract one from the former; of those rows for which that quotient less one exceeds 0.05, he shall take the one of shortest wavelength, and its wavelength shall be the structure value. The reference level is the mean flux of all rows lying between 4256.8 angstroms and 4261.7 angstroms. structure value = 4275.94 angstroms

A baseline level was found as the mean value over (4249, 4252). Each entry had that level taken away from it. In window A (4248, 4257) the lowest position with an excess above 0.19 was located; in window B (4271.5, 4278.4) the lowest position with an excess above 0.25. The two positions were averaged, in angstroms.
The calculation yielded 4260.2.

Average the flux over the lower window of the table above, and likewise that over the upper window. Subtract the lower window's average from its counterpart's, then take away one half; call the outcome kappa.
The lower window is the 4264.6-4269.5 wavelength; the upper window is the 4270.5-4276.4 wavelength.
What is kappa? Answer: 0.0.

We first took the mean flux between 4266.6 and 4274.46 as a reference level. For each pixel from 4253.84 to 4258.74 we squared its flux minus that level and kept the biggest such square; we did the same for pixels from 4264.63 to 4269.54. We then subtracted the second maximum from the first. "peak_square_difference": 0.7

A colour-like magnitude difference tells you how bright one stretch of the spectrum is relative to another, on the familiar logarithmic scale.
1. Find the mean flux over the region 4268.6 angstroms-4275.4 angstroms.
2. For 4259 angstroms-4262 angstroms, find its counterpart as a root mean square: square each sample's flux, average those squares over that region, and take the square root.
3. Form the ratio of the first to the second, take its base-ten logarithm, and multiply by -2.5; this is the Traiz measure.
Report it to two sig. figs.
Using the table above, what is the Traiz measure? -0.11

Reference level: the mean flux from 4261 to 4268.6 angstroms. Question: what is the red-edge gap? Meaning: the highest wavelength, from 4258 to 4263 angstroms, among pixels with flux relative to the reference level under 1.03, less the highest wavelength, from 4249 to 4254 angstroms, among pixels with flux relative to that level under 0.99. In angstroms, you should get 8.8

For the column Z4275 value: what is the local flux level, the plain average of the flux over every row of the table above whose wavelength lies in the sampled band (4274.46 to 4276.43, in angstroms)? 6.6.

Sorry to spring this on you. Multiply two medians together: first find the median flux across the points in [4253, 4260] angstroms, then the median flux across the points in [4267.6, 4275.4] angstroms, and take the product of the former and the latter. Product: 36.9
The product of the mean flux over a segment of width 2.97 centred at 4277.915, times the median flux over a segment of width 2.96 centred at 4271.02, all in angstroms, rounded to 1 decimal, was 46.4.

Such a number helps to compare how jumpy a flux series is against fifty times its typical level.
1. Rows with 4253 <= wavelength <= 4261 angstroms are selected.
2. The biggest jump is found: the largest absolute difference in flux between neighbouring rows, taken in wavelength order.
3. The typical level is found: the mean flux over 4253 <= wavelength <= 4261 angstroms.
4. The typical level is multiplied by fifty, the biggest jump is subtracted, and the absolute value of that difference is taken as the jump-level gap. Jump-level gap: 287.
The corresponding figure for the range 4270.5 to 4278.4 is 333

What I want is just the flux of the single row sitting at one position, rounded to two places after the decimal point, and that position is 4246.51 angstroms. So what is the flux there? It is 4.69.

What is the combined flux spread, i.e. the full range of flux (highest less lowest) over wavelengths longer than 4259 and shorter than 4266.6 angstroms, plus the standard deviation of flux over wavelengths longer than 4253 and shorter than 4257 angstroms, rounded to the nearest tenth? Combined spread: 1.1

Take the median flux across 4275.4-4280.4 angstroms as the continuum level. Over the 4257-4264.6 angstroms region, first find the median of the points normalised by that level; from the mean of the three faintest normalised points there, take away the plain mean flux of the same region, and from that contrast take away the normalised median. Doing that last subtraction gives -5.9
